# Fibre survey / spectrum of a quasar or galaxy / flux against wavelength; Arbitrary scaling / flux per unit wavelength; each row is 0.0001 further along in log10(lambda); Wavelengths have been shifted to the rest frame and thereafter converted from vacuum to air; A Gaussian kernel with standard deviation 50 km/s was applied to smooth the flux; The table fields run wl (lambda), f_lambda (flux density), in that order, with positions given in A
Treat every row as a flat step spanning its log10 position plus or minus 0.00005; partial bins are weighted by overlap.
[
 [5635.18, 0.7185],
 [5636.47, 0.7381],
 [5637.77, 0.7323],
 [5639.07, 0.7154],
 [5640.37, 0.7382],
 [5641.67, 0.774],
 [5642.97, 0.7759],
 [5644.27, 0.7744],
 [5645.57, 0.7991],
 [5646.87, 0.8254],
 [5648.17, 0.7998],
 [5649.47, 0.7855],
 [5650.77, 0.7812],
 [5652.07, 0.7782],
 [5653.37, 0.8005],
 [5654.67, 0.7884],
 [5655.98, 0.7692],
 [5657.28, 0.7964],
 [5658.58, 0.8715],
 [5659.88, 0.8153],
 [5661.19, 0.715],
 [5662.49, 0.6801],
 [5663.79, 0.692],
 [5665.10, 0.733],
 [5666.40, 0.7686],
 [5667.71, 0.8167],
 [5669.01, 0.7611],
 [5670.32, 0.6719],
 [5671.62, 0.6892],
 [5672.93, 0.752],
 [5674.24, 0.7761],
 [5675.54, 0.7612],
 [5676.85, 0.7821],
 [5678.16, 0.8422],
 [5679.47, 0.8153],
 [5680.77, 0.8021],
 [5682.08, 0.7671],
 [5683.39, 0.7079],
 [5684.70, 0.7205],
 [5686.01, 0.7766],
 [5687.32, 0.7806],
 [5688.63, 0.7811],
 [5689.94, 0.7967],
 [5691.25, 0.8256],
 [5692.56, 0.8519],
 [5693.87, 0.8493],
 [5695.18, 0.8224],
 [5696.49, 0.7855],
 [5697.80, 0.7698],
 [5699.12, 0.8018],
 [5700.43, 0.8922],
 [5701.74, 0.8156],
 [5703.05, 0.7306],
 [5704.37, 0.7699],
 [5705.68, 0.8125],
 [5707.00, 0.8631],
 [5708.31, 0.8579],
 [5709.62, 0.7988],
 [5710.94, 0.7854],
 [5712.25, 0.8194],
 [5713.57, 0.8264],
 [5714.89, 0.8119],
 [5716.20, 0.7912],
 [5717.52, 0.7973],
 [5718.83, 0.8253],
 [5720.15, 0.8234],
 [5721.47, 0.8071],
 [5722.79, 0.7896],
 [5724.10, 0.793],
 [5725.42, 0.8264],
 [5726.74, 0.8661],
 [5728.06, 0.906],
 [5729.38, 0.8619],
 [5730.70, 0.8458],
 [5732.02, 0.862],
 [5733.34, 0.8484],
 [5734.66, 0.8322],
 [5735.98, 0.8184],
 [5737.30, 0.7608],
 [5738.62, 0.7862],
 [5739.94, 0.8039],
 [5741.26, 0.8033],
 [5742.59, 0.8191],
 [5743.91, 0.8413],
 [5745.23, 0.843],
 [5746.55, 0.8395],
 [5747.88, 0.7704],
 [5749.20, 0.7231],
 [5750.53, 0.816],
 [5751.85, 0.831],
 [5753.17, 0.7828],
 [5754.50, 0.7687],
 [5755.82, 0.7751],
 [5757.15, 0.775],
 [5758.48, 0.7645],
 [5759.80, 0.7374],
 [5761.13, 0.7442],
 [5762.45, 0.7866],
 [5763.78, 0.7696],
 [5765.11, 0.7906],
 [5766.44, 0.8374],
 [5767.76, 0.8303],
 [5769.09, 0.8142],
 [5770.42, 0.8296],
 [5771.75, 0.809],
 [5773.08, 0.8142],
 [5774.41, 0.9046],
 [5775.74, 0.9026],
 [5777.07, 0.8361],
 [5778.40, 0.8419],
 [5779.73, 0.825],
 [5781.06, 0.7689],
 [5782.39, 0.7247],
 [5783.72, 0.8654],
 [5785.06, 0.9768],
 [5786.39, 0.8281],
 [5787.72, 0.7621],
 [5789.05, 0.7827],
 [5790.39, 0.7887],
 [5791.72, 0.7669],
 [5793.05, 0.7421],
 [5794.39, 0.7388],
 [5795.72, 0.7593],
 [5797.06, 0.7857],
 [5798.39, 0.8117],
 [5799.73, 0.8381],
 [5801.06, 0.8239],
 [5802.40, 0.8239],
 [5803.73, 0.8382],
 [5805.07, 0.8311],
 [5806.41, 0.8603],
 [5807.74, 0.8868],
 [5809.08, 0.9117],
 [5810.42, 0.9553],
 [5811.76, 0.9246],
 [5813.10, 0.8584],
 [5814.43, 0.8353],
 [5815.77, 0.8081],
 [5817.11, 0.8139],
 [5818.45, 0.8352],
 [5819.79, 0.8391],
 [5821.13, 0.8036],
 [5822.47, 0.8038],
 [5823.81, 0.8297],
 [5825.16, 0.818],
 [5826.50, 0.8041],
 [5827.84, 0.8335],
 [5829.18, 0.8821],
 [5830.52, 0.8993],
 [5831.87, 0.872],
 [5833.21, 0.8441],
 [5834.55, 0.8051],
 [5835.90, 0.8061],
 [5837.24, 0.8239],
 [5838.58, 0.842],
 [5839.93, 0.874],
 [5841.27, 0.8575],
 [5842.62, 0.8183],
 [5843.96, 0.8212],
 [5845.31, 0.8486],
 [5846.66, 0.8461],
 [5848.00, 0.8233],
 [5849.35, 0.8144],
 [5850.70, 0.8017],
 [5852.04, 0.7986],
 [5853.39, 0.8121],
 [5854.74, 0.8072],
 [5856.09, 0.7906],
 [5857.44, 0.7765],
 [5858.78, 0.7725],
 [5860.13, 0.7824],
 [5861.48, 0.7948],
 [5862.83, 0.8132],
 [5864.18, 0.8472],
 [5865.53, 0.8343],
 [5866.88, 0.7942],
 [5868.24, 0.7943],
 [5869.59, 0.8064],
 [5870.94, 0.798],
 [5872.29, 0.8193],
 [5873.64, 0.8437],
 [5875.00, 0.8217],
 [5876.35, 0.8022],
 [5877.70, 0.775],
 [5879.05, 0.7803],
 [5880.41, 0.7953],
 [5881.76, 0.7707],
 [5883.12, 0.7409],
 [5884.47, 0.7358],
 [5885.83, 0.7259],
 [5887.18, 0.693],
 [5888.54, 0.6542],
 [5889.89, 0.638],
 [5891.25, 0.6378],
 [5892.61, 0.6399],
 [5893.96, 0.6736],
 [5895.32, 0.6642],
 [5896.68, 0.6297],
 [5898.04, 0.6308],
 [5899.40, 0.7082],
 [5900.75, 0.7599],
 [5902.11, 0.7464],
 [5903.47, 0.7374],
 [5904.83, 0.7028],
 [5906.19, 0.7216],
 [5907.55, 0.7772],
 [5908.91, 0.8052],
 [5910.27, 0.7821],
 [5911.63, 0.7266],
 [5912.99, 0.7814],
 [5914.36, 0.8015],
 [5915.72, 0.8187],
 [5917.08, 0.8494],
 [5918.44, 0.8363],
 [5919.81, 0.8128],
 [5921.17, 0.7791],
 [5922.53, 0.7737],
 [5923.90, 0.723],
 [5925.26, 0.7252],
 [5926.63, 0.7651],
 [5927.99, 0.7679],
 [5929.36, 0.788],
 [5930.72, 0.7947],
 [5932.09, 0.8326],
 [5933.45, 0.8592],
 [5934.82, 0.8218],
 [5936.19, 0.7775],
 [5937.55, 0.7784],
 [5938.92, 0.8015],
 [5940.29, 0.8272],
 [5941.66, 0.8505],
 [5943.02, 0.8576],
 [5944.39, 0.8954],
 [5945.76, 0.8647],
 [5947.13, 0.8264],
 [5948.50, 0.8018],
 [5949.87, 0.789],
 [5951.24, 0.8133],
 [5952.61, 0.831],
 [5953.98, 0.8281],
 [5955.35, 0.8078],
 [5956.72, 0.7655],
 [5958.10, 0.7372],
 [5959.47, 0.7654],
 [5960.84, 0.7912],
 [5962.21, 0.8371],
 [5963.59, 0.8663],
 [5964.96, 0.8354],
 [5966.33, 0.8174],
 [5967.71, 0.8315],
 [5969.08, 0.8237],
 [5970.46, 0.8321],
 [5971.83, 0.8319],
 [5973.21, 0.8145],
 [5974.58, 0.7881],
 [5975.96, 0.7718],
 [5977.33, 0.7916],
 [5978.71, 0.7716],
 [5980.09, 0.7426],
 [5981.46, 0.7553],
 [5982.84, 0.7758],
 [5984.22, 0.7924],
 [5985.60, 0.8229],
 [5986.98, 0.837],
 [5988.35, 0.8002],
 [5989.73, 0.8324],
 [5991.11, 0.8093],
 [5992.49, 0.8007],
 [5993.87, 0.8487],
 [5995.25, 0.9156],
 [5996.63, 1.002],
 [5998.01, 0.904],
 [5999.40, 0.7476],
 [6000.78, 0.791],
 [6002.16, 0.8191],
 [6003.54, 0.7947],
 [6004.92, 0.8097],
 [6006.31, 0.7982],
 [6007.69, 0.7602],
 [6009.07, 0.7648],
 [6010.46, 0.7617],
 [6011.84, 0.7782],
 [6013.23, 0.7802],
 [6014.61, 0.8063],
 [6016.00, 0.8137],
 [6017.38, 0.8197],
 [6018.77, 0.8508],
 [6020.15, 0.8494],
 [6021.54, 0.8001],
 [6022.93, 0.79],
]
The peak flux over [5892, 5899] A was 0.6736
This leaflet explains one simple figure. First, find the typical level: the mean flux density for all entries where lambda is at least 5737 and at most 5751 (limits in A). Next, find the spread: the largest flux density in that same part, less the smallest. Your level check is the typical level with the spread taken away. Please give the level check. 0.681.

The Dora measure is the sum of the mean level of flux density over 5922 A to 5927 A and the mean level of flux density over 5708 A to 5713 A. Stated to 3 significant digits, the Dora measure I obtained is 1.56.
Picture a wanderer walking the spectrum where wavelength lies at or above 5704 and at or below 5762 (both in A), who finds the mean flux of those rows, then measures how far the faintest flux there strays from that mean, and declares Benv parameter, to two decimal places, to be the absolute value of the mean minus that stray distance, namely 0.72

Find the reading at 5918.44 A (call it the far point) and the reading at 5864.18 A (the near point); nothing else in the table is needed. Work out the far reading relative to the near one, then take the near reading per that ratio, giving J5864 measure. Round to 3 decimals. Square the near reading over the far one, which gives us 0.858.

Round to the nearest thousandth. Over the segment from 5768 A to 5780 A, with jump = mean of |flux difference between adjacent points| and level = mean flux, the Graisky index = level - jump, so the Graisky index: 0.814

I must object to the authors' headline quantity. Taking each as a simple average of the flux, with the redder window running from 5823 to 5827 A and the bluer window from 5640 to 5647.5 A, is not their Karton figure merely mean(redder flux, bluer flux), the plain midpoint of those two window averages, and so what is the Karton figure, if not 0.799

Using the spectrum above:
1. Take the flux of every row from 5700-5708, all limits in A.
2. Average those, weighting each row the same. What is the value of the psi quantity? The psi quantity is 0.814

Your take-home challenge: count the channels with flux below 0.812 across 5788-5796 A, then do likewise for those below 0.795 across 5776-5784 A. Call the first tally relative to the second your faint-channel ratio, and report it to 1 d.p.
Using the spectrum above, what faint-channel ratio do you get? 3.0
